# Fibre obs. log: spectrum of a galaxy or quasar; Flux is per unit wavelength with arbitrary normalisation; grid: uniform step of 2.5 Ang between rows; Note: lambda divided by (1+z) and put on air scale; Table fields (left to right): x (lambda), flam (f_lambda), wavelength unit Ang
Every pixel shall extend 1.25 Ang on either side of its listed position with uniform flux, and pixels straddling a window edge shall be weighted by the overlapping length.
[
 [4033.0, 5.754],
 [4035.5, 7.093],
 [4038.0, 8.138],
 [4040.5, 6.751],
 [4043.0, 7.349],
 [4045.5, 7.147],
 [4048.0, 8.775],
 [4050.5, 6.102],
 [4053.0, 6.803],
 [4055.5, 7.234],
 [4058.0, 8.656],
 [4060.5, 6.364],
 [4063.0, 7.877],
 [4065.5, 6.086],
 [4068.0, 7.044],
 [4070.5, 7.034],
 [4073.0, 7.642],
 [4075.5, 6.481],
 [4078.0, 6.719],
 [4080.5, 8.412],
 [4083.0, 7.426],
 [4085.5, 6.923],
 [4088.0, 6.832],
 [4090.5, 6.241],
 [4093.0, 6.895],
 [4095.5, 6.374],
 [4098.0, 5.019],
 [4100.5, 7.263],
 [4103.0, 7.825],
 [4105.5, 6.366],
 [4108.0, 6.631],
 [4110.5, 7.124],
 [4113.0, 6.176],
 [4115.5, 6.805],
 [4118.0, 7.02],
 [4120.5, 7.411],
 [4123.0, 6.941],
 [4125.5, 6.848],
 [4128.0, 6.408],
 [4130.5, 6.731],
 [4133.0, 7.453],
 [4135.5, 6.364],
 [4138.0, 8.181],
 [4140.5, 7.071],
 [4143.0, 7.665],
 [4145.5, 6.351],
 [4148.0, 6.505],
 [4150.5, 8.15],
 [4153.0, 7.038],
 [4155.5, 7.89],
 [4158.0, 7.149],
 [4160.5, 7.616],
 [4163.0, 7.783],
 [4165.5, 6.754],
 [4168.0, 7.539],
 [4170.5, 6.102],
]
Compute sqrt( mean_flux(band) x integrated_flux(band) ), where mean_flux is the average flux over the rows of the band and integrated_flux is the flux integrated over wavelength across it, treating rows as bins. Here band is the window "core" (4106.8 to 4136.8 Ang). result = 37.4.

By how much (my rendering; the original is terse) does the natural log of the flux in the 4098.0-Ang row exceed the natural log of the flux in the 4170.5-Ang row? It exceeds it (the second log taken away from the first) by -0.20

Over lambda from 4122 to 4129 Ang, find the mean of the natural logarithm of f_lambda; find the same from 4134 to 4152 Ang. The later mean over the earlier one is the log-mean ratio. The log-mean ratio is 1.03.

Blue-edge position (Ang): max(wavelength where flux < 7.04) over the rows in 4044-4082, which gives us 4078.0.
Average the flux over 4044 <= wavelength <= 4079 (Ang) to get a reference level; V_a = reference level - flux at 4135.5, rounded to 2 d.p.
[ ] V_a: 0.78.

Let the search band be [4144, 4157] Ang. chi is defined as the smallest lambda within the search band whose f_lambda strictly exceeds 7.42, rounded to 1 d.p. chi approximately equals 4150.5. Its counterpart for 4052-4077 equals 4058.0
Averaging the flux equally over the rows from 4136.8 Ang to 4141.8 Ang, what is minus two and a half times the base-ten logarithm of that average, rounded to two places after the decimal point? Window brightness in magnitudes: -2.21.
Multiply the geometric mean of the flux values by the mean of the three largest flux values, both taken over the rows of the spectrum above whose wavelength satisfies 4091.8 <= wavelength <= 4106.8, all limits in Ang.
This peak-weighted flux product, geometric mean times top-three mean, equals 48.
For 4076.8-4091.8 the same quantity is 54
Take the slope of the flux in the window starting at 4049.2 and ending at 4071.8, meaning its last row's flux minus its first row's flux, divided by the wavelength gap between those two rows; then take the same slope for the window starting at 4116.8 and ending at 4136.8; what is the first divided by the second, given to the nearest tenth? -1.2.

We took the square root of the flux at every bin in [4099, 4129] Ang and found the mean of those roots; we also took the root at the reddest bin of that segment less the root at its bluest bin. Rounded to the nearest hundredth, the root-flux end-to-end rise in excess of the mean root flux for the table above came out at -2.79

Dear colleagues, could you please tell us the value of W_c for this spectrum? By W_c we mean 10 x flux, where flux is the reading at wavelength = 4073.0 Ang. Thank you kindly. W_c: 76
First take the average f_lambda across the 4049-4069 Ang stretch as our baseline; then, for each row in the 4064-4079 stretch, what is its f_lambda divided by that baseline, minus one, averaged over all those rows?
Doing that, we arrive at -0.03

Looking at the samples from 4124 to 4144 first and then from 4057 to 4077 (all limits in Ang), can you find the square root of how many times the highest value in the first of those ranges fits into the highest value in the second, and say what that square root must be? 1.03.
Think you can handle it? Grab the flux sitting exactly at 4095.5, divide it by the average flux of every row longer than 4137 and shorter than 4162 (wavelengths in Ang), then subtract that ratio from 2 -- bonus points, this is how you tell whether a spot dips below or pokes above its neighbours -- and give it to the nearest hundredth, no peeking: 1.13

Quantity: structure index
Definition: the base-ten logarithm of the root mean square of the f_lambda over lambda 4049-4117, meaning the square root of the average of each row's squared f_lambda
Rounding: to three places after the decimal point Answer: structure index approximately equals 0.842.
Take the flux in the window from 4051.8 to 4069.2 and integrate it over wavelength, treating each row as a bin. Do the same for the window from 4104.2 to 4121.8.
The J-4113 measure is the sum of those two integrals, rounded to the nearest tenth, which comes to 244.0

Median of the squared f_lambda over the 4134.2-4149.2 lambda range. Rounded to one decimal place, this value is 46.2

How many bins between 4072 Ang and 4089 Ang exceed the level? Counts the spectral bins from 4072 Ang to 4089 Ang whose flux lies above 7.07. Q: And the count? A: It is 3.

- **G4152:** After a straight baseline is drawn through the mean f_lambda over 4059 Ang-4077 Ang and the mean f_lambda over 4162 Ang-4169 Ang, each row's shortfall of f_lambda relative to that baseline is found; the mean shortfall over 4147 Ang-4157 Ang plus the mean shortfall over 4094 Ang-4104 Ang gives 0.35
